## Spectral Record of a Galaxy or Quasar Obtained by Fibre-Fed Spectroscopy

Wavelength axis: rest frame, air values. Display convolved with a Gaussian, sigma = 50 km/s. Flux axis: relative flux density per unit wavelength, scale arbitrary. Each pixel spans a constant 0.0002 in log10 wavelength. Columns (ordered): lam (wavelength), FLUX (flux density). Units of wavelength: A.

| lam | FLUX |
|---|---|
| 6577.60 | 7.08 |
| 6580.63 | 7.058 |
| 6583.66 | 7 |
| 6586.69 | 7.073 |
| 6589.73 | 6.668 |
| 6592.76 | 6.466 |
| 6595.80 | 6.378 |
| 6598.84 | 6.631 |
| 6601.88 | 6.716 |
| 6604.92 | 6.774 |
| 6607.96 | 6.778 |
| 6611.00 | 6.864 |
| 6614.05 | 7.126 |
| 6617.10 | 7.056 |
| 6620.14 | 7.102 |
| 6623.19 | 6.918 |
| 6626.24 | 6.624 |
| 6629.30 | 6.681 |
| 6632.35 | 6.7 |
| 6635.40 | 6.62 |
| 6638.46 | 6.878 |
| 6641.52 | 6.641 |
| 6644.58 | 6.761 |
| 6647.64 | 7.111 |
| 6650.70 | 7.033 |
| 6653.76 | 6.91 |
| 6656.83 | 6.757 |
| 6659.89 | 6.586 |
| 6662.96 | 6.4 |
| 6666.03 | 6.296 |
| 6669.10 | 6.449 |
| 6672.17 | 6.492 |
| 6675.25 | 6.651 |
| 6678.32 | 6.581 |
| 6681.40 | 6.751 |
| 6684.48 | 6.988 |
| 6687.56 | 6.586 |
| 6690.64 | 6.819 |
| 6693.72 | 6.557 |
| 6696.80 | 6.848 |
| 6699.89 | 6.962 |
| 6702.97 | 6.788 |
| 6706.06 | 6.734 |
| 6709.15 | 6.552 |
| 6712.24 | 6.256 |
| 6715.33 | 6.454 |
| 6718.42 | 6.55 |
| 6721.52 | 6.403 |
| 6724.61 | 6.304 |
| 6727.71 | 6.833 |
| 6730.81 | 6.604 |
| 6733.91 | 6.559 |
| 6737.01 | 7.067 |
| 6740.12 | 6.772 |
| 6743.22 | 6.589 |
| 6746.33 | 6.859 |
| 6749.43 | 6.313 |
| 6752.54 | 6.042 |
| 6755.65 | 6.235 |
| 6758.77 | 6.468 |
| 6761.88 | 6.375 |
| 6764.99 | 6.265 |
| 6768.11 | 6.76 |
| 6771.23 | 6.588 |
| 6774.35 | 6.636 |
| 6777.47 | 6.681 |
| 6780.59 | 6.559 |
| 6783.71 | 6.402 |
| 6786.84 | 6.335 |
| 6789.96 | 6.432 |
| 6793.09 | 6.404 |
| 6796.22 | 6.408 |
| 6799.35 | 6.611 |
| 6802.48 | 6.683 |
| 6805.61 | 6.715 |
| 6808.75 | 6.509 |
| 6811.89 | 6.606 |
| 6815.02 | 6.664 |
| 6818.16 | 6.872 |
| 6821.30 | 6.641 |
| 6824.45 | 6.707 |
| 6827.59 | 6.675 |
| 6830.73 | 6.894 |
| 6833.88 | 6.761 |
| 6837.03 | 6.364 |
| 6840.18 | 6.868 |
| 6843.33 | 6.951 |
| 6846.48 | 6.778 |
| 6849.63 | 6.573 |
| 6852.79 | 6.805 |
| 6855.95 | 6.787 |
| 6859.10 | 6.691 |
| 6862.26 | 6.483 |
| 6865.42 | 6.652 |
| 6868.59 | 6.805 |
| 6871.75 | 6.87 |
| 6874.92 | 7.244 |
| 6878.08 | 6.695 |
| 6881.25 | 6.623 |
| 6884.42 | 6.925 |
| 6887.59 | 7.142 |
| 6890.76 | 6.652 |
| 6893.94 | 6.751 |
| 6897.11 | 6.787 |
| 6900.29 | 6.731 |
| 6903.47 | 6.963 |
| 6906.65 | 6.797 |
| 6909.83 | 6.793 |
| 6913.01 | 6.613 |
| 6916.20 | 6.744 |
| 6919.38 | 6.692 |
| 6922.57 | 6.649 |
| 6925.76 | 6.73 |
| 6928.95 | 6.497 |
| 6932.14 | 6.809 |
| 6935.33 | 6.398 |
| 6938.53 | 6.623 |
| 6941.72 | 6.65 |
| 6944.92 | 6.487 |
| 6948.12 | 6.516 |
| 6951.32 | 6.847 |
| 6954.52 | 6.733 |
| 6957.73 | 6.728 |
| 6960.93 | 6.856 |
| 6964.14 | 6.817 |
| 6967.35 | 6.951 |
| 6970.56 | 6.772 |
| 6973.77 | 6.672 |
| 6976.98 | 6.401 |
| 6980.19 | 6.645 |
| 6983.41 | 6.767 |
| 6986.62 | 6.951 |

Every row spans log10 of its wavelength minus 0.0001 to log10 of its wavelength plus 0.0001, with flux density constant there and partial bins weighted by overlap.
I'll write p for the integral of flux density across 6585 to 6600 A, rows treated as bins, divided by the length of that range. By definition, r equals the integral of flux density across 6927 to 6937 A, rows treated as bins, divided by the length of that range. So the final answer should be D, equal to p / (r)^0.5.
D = 2.59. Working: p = 6.65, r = 6.57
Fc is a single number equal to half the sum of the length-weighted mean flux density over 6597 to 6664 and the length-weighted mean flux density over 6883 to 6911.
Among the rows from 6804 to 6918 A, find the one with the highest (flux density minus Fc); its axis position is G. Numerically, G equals 6874.92 A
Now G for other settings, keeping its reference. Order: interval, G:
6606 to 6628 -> 6614.05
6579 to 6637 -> 6614.05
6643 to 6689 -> 6647.64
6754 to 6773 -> 6768.11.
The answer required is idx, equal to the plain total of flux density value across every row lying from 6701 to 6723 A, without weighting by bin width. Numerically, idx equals 45.7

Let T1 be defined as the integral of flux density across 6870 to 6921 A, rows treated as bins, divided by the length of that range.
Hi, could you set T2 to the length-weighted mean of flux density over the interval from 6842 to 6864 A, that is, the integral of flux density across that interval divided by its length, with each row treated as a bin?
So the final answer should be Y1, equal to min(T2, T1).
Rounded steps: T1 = 6.81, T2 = 6.723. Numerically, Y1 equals 6.72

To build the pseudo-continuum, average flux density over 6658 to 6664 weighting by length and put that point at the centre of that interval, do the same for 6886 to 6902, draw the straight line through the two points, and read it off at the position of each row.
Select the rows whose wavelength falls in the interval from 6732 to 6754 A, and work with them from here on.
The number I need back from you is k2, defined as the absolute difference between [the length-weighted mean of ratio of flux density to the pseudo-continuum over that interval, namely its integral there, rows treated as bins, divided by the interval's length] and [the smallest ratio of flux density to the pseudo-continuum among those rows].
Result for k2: 0.086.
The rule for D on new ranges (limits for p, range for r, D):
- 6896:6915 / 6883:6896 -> 2.59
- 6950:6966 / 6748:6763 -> 2.71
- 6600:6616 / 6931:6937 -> 2.67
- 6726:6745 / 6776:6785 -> 2.63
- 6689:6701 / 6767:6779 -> 2.63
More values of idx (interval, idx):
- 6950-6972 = 47.7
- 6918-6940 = 46.4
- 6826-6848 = 47.3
